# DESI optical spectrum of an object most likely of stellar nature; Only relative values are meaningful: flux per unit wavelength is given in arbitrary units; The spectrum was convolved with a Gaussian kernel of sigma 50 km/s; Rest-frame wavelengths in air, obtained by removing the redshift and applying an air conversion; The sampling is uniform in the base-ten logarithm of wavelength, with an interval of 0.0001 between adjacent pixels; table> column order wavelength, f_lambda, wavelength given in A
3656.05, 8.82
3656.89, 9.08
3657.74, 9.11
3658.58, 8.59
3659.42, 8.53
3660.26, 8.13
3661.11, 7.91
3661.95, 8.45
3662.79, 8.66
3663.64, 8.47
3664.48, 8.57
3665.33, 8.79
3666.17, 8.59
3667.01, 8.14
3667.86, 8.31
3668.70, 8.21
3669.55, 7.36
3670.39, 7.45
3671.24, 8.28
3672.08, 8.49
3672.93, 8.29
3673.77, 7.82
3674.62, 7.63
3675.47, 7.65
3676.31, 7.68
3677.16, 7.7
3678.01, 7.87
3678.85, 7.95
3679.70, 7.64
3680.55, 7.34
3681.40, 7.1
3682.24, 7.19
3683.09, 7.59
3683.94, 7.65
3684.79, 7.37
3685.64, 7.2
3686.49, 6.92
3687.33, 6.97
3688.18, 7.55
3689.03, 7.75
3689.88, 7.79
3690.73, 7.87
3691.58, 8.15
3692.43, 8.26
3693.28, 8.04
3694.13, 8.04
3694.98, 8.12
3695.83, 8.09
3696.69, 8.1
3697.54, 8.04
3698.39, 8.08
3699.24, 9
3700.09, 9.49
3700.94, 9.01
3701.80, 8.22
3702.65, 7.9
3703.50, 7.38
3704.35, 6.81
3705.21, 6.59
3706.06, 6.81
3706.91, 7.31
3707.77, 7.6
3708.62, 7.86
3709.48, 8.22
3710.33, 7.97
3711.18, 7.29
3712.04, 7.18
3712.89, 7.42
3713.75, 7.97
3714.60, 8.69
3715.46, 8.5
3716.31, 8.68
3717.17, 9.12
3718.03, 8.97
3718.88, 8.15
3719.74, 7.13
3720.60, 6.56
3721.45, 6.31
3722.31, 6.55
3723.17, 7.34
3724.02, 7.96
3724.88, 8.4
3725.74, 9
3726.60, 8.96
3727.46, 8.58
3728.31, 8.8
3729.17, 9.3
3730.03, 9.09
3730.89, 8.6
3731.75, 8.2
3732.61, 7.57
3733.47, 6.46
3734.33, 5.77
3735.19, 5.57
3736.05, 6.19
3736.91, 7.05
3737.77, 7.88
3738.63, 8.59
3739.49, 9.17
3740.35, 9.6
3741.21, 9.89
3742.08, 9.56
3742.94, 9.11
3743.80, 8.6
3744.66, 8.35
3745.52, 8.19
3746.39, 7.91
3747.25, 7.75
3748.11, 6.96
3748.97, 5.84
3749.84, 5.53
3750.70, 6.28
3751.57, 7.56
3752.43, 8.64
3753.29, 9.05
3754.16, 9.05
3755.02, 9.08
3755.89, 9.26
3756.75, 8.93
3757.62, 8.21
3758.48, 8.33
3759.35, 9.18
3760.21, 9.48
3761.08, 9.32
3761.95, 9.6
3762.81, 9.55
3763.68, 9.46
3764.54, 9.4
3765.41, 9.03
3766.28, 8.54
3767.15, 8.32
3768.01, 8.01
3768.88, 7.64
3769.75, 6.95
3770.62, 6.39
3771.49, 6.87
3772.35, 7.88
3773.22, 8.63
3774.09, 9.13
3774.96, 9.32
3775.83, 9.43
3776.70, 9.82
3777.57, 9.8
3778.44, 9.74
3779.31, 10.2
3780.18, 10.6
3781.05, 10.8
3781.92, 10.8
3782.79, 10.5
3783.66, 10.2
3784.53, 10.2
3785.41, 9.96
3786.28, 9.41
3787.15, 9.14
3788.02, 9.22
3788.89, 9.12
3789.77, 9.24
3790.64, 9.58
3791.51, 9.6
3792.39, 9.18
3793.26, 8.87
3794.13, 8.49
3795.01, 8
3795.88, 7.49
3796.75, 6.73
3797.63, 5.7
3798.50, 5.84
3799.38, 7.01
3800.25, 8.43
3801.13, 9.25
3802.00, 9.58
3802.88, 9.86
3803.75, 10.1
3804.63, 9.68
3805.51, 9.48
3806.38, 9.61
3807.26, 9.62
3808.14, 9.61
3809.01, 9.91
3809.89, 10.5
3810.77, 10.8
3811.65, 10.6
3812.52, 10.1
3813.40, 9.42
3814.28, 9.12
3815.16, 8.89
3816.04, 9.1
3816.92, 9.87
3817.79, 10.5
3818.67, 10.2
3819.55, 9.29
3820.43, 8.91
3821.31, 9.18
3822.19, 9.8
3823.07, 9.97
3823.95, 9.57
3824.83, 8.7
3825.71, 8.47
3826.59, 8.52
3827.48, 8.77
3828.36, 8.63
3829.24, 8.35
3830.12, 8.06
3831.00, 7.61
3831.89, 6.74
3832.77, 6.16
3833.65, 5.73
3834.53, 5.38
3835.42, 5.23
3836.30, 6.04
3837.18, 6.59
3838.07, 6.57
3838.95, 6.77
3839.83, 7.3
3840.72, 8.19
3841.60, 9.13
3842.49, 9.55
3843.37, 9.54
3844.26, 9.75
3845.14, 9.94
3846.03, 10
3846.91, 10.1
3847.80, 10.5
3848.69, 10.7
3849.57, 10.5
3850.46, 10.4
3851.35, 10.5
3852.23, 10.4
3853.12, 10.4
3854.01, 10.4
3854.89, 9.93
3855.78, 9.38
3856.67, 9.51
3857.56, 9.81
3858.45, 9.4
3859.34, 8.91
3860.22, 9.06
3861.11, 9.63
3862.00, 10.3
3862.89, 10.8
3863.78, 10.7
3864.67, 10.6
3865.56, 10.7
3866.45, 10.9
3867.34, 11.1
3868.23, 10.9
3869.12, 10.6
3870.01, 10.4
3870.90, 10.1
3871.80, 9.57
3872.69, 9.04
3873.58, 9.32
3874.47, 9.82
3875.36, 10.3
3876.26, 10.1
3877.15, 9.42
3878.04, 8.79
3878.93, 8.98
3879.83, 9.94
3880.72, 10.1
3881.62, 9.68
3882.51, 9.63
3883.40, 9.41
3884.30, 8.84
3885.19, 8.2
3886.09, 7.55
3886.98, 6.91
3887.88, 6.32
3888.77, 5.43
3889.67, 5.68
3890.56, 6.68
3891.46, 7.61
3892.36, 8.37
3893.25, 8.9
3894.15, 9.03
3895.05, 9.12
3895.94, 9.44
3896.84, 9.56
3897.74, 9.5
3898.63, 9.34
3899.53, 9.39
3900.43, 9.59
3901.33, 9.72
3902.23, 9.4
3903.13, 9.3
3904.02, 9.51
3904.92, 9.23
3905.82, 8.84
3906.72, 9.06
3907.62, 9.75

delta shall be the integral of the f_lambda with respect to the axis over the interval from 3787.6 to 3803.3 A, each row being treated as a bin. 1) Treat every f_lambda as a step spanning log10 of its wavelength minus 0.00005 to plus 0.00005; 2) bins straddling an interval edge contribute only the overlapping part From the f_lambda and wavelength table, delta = 132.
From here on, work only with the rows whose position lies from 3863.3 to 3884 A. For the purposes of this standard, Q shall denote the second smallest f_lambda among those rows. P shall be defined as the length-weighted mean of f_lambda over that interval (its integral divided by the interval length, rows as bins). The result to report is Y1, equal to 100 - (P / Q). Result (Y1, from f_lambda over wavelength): 98.9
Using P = 10.0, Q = 8.98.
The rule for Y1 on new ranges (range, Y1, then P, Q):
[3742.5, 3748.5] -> 98.9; 8.1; 7.75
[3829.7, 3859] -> 98.4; 8.7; 5.38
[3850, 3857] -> 98.9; 10.1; 9.51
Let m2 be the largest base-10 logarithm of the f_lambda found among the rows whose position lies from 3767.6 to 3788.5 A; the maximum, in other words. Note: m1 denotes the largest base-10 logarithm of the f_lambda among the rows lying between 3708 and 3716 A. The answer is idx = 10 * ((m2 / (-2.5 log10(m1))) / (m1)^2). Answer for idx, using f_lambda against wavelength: 172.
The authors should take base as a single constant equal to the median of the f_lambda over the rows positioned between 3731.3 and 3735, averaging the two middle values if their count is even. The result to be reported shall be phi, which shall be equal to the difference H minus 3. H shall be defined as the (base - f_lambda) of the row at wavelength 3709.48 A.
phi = -4.2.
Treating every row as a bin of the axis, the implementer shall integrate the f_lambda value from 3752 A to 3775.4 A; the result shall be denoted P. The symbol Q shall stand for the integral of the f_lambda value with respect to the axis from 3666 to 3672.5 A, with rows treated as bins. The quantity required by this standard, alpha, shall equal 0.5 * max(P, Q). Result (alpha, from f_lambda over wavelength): 101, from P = 202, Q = 53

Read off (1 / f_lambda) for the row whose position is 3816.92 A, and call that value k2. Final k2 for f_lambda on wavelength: 0.101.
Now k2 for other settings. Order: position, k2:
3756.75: 0.112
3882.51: 0.104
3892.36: 0.119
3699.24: 0.111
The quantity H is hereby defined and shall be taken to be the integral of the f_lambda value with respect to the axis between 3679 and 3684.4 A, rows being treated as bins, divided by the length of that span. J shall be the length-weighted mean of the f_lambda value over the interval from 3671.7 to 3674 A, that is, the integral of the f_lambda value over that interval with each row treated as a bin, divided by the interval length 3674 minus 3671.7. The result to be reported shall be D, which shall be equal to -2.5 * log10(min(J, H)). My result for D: -2.18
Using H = 7.4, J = 8.2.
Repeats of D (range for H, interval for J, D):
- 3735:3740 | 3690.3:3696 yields -2.19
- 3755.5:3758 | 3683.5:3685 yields -2.19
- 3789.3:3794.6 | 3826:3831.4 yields -2.30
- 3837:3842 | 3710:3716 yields -2.18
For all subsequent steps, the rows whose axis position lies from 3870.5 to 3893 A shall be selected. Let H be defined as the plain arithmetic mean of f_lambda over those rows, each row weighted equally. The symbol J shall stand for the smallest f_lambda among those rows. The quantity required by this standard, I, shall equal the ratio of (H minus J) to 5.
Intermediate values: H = 8.6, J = 5.43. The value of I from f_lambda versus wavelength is 0.64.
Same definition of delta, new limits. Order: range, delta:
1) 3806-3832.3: 244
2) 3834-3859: 225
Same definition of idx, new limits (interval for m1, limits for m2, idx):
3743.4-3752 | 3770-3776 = 152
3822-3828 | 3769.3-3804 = 7309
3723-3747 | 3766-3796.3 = 1996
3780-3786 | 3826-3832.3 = -247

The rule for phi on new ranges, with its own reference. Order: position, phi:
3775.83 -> -5.4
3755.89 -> -5.2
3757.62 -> -4.2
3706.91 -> -3.3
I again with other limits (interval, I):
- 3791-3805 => 0.53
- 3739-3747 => 0.20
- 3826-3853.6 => 0.64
